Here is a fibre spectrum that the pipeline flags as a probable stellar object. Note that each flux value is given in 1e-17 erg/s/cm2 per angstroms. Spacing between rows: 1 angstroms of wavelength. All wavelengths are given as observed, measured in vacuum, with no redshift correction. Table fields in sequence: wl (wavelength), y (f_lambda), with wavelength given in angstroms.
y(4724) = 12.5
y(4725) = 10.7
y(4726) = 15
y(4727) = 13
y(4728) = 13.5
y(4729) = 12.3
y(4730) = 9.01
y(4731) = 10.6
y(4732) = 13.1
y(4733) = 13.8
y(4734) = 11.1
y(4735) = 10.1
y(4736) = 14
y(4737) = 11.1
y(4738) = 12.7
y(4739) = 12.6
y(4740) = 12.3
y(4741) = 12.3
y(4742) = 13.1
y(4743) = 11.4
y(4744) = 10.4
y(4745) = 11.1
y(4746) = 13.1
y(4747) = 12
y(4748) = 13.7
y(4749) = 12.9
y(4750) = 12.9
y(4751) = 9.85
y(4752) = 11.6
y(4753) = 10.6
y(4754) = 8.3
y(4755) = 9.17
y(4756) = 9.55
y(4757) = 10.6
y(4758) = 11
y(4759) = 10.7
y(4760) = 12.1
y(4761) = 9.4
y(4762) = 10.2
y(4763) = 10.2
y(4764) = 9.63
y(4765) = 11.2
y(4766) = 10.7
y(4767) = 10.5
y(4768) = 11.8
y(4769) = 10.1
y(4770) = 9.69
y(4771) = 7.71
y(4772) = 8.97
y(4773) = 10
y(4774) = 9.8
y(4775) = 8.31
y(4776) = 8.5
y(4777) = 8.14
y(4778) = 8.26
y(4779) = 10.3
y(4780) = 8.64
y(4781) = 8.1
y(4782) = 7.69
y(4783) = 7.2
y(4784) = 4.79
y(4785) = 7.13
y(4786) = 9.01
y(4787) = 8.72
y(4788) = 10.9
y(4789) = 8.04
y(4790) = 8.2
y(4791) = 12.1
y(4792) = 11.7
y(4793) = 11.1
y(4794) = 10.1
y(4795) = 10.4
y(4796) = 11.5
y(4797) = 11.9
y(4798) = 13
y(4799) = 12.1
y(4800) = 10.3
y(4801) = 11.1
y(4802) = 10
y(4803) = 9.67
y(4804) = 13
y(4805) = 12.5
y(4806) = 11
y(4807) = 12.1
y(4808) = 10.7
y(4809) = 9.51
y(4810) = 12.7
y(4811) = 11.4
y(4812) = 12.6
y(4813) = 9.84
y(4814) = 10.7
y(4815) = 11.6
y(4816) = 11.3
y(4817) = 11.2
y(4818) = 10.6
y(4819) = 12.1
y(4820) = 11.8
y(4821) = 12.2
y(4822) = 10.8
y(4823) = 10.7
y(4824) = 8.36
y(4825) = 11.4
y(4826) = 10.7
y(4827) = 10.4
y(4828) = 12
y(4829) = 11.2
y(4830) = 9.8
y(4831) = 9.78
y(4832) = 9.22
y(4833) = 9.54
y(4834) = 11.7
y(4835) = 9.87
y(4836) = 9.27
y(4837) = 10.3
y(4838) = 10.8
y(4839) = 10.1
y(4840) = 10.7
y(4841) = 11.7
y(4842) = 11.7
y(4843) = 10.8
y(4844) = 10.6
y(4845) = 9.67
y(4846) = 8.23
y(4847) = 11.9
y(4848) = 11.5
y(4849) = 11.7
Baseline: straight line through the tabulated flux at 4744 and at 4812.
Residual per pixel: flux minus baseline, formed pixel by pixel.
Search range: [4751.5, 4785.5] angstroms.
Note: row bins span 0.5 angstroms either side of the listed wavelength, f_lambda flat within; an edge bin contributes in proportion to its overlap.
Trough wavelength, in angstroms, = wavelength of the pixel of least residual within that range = 4784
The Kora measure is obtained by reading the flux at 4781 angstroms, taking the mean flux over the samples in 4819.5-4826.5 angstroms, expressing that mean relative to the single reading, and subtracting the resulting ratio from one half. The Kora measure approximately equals -0.840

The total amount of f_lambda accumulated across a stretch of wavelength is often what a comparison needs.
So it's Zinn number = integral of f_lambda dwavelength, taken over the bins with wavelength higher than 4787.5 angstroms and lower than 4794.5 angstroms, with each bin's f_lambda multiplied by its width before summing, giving 72.1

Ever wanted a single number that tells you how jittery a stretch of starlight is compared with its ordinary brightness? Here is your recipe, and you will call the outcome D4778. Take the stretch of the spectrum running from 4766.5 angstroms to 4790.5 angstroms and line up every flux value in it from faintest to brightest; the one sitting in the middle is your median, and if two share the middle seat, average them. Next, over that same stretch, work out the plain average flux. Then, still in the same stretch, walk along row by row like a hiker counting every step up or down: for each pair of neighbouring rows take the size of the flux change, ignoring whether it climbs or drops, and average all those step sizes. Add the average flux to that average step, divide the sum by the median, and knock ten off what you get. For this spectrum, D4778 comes -8.84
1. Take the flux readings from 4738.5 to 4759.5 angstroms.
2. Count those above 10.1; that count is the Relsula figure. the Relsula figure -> 17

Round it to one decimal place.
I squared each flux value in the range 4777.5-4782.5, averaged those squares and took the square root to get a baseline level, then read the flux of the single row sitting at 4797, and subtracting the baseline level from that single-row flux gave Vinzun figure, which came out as 3.3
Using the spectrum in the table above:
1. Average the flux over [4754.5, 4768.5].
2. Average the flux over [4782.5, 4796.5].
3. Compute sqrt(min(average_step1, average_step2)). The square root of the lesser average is 3.06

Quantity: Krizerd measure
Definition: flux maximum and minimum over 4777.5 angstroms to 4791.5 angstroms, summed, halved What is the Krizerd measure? 8.4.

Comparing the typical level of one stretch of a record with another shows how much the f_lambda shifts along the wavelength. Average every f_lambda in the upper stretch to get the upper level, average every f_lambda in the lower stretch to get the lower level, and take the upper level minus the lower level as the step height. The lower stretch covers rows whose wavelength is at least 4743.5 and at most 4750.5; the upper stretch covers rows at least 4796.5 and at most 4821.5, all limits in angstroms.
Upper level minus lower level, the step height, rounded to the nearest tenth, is -0.9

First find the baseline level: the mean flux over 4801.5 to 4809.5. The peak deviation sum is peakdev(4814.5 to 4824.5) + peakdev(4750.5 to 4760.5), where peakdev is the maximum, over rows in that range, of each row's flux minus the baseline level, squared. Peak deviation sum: 14.9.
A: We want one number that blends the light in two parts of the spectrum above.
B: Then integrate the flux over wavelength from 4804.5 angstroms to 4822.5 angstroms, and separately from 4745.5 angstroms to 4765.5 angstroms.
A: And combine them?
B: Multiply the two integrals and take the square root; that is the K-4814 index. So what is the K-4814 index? 212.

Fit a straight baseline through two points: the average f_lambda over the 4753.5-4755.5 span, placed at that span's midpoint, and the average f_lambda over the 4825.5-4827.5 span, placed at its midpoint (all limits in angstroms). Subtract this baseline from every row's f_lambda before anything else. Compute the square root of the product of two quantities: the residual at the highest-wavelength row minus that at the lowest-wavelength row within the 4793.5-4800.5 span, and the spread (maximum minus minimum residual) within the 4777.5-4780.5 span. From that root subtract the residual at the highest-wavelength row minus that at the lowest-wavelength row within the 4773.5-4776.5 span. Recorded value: 1.7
